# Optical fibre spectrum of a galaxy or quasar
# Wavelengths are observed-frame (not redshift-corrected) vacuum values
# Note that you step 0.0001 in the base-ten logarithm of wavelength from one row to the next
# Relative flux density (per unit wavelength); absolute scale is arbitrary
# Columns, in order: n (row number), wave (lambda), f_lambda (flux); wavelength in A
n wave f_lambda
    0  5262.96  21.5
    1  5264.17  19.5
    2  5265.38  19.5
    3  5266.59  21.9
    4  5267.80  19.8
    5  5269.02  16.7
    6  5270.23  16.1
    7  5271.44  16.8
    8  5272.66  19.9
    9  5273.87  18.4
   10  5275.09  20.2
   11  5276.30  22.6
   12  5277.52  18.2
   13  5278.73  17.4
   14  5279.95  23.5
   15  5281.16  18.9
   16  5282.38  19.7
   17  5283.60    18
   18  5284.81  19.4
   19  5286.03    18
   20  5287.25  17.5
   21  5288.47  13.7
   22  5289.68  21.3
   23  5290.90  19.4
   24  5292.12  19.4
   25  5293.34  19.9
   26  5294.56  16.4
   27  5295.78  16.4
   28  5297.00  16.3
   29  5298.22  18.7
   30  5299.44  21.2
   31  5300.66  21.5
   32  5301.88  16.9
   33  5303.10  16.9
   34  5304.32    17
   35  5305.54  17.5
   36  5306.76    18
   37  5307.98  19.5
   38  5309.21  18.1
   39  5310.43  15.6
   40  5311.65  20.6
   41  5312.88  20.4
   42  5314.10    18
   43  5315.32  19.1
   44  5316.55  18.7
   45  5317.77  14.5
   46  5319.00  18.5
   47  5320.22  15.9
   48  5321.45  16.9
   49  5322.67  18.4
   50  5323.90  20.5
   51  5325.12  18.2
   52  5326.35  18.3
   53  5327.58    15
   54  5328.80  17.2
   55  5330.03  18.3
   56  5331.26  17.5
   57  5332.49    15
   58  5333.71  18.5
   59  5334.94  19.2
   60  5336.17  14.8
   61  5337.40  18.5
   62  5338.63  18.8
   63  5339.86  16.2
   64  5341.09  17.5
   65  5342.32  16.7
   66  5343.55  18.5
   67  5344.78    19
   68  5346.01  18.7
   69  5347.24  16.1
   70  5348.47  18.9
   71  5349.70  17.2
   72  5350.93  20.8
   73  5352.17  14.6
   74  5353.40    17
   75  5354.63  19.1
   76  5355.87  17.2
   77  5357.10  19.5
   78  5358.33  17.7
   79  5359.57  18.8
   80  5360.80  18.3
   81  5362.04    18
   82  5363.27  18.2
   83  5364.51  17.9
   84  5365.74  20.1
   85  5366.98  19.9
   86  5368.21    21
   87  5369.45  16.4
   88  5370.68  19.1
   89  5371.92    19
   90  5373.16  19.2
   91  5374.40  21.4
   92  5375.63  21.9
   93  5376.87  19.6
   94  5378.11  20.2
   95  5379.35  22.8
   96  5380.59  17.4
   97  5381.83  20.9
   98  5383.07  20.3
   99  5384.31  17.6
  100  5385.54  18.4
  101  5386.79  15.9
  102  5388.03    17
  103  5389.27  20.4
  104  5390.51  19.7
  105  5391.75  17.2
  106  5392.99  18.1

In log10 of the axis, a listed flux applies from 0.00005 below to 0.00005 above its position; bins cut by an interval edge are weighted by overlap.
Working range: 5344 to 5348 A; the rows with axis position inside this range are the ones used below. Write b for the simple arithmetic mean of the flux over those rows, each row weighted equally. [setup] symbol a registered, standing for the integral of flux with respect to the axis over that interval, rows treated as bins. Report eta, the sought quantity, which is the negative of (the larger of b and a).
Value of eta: -72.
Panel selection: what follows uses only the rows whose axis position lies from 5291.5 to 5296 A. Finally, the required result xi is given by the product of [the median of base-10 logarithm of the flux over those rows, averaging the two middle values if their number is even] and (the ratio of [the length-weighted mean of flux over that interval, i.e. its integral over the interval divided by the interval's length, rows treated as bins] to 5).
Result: 4.54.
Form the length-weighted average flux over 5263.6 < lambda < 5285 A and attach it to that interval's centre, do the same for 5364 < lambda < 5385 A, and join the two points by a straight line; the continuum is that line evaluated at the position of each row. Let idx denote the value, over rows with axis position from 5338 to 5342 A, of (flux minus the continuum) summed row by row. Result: -6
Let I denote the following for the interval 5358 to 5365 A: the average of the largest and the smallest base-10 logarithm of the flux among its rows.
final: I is 1.26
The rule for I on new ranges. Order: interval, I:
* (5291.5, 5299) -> 1.26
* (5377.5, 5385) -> 1.30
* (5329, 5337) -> 1.23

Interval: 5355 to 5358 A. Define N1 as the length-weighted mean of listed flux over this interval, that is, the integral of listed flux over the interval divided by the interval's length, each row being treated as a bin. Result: 18.4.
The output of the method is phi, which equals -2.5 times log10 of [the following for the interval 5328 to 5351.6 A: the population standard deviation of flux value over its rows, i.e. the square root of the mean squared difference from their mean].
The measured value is -0.42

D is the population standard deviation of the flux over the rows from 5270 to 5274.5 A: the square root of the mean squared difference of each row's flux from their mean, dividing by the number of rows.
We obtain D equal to 1.5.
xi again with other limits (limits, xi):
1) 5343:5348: 4.60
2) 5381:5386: 4.96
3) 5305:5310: 4.57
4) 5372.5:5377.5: 5.38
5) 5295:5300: 4.49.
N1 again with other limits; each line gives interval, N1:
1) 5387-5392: 18.5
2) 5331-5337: 17.0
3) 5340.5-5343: 17.1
